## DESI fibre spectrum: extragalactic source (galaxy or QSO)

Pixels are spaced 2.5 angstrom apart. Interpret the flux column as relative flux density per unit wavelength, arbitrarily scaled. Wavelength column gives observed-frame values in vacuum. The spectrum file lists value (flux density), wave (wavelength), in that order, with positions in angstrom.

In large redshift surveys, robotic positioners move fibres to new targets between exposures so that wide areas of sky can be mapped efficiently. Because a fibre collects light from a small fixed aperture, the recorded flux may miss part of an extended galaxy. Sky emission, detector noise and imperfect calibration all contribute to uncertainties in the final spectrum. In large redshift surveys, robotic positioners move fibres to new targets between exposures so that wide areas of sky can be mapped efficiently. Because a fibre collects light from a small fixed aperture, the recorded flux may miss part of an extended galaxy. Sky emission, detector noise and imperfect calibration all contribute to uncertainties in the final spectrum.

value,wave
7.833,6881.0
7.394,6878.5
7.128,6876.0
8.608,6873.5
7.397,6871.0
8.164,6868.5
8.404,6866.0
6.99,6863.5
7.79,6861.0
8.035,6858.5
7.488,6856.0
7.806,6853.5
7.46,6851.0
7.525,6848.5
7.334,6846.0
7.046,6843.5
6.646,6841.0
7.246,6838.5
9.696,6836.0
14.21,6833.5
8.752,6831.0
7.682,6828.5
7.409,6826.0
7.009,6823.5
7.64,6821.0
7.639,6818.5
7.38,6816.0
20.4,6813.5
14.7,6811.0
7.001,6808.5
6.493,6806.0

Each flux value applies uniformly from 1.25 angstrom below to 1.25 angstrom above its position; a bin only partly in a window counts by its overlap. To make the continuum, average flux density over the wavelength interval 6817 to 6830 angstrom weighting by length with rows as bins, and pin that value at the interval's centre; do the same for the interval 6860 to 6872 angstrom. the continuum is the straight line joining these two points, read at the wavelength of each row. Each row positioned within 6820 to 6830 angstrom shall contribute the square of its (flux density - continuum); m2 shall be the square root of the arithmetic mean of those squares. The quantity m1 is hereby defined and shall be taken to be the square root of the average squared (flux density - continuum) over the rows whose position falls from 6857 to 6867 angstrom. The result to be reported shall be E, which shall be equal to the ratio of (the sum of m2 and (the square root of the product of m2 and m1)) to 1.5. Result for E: 0.4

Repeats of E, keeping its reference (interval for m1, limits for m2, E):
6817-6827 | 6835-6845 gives 1.2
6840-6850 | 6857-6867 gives 0.7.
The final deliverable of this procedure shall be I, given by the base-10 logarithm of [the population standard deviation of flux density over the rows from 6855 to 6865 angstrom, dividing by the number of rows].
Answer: -0.41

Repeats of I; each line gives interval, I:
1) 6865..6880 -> -0.25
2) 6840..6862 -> -0.40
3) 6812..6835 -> 0.63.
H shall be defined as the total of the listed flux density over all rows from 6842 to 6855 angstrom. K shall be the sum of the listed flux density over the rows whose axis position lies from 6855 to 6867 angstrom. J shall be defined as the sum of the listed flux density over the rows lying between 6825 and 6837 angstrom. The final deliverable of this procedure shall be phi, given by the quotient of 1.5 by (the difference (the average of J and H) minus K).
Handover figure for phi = 0.40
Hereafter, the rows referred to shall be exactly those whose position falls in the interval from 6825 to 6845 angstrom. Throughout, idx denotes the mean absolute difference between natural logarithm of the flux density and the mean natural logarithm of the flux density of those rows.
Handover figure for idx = 0.183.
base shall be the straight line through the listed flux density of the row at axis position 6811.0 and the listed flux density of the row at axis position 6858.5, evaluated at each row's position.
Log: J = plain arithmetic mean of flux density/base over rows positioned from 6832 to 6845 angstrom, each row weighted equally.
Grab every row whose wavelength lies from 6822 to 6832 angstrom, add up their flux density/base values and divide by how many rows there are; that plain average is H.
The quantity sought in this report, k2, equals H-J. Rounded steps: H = 0.62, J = 0.82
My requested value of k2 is -0.20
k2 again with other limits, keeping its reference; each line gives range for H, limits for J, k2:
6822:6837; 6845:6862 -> -0.12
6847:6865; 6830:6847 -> 0.11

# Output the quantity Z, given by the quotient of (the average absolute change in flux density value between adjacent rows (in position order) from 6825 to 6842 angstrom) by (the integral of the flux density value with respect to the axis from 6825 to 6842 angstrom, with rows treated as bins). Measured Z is 0.016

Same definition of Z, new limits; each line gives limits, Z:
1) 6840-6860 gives 0.002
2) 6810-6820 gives 0.051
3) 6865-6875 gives 0.009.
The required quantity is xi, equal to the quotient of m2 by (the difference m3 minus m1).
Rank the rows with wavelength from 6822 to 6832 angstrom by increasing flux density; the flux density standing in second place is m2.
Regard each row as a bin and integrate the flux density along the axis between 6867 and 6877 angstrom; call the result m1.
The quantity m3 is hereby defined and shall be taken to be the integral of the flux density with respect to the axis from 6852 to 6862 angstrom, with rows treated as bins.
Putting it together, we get -8.8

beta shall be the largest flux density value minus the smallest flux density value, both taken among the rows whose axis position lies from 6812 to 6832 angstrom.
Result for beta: 13.4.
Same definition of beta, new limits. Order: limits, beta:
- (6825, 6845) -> 7.6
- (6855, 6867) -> 1.4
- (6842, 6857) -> 0.8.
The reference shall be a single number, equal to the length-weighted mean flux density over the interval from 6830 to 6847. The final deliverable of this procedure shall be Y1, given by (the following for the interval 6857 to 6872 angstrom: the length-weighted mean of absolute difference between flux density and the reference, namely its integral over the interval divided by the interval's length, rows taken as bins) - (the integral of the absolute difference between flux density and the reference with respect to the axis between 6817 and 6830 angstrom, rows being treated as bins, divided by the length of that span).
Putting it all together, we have -0.3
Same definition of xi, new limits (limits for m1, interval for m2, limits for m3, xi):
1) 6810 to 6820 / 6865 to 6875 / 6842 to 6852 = -0.2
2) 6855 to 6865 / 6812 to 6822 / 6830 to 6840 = 0.3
